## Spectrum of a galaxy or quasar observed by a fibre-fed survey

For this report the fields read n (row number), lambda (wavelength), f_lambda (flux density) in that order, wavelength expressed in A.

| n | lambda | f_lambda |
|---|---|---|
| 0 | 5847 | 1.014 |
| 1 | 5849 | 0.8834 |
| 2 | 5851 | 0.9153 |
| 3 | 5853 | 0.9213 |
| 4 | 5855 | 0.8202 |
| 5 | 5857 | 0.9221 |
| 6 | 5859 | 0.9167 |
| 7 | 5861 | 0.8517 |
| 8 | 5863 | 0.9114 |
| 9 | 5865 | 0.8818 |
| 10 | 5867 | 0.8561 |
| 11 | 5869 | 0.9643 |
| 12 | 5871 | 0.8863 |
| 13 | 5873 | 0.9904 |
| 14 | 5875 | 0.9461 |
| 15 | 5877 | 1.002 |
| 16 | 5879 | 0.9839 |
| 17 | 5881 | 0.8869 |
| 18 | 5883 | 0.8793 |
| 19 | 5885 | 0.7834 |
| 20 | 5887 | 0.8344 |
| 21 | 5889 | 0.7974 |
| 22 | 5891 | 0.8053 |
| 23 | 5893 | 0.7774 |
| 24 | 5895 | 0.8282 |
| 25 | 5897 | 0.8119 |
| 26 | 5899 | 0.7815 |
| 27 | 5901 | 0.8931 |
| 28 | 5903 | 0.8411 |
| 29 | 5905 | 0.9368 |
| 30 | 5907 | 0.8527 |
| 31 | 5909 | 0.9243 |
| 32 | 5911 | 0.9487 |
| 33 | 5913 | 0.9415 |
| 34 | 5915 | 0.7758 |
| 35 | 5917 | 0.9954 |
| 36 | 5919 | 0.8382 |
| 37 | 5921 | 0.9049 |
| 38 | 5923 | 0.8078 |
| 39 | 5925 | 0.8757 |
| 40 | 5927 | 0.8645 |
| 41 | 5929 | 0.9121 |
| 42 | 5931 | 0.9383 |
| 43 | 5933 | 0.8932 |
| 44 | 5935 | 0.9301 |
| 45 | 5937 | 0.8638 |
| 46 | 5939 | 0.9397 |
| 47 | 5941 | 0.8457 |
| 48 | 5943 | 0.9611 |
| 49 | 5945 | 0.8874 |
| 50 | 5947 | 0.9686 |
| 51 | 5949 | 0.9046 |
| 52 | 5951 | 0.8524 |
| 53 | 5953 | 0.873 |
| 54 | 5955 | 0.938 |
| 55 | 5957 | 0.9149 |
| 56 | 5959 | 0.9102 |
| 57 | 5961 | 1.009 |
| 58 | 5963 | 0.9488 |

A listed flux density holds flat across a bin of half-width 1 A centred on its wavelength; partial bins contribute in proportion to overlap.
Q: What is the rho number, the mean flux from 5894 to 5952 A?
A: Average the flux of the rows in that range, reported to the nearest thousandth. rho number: 0.887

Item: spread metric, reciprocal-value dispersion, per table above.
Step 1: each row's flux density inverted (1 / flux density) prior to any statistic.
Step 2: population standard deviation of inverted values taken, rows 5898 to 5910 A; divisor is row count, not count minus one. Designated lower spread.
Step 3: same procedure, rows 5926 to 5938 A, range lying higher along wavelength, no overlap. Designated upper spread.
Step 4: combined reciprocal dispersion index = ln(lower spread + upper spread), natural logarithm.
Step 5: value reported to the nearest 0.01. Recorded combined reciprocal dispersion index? -2.22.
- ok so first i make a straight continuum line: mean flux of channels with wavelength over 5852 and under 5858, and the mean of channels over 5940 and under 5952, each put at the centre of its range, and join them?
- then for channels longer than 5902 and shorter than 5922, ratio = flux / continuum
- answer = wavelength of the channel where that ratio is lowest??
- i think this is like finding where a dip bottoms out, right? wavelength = 5915 A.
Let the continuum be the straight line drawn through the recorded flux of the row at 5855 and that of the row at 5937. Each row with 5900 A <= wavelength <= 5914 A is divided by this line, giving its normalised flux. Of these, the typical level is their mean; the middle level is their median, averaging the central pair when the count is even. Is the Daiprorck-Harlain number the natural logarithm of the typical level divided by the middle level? -0.019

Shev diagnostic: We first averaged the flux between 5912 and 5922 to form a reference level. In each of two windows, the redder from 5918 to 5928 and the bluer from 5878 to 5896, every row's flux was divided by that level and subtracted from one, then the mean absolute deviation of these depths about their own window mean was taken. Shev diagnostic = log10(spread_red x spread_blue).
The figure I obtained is -2.75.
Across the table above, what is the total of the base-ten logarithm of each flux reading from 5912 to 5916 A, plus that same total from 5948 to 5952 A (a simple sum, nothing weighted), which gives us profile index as -0.25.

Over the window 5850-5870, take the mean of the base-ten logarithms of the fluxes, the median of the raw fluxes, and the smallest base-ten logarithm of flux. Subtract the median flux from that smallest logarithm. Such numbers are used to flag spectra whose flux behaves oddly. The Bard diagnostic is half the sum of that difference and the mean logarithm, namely -0.524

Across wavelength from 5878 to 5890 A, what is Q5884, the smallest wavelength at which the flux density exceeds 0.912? 5879 A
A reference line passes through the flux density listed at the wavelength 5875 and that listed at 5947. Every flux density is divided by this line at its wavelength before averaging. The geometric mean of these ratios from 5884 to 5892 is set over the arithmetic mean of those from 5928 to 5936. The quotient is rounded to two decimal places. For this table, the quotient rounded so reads 0.89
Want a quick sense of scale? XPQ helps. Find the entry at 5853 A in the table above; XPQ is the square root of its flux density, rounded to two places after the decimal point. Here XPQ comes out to 0.96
